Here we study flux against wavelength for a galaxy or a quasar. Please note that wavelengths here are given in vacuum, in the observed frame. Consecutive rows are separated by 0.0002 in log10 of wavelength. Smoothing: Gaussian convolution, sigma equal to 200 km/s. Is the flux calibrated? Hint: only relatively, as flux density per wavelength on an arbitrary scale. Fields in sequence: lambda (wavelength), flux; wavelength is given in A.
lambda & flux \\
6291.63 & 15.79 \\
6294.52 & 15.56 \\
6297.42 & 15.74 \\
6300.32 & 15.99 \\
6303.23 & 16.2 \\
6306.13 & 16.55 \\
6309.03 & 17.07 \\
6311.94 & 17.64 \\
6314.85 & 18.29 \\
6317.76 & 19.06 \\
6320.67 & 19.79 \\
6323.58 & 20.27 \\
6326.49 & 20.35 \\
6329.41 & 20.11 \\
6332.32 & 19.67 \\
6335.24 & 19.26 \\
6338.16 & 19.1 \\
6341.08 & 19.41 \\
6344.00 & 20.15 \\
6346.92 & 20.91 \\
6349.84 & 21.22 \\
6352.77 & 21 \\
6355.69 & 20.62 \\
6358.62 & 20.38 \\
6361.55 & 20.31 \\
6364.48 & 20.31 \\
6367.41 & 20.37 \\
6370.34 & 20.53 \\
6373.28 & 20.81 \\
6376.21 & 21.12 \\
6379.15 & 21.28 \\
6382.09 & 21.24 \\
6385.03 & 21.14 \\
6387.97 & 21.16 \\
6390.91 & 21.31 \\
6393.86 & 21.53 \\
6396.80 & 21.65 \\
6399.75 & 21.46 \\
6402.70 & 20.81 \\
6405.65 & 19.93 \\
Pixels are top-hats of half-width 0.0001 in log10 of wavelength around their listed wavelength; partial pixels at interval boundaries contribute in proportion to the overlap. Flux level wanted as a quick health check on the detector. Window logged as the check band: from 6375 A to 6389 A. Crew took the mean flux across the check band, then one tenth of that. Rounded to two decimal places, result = 2.12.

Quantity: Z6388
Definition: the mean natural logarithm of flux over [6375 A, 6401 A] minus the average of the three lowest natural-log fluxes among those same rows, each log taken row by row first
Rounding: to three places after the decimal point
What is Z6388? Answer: 0.008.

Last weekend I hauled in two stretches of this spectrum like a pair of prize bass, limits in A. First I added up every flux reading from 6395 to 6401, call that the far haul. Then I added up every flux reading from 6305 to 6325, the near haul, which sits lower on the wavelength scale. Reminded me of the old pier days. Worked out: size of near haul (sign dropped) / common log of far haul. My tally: 79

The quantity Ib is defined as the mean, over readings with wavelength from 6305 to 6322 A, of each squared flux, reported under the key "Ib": 328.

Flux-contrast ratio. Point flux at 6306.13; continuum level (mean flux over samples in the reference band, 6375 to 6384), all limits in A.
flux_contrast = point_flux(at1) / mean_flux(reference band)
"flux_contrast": 0.78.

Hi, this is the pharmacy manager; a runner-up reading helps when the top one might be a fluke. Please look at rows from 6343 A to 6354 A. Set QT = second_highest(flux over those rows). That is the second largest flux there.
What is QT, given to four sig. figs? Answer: 21.00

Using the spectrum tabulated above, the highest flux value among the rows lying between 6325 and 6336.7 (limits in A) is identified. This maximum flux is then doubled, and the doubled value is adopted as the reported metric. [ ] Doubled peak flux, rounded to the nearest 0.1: 40.7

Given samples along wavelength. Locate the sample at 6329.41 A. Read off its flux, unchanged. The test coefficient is 20.11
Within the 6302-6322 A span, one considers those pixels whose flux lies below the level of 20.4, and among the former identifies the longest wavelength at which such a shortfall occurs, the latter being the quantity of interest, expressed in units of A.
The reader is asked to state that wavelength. 6320.67 A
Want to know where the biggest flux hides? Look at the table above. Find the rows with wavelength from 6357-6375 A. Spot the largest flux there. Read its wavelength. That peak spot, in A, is 6373.28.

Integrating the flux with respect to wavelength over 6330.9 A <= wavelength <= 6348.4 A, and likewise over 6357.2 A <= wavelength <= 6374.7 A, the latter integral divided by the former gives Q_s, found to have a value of 1.04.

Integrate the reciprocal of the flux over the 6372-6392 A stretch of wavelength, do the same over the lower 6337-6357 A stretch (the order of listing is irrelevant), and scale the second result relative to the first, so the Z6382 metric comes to 1.04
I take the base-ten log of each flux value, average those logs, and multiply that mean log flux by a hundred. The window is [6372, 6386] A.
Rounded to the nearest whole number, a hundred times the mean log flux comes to 132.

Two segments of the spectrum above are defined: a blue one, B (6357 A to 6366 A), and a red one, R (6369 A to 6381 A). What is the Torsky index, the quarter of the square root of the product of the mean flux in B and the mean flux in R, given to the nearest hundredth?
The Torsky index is 5.16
